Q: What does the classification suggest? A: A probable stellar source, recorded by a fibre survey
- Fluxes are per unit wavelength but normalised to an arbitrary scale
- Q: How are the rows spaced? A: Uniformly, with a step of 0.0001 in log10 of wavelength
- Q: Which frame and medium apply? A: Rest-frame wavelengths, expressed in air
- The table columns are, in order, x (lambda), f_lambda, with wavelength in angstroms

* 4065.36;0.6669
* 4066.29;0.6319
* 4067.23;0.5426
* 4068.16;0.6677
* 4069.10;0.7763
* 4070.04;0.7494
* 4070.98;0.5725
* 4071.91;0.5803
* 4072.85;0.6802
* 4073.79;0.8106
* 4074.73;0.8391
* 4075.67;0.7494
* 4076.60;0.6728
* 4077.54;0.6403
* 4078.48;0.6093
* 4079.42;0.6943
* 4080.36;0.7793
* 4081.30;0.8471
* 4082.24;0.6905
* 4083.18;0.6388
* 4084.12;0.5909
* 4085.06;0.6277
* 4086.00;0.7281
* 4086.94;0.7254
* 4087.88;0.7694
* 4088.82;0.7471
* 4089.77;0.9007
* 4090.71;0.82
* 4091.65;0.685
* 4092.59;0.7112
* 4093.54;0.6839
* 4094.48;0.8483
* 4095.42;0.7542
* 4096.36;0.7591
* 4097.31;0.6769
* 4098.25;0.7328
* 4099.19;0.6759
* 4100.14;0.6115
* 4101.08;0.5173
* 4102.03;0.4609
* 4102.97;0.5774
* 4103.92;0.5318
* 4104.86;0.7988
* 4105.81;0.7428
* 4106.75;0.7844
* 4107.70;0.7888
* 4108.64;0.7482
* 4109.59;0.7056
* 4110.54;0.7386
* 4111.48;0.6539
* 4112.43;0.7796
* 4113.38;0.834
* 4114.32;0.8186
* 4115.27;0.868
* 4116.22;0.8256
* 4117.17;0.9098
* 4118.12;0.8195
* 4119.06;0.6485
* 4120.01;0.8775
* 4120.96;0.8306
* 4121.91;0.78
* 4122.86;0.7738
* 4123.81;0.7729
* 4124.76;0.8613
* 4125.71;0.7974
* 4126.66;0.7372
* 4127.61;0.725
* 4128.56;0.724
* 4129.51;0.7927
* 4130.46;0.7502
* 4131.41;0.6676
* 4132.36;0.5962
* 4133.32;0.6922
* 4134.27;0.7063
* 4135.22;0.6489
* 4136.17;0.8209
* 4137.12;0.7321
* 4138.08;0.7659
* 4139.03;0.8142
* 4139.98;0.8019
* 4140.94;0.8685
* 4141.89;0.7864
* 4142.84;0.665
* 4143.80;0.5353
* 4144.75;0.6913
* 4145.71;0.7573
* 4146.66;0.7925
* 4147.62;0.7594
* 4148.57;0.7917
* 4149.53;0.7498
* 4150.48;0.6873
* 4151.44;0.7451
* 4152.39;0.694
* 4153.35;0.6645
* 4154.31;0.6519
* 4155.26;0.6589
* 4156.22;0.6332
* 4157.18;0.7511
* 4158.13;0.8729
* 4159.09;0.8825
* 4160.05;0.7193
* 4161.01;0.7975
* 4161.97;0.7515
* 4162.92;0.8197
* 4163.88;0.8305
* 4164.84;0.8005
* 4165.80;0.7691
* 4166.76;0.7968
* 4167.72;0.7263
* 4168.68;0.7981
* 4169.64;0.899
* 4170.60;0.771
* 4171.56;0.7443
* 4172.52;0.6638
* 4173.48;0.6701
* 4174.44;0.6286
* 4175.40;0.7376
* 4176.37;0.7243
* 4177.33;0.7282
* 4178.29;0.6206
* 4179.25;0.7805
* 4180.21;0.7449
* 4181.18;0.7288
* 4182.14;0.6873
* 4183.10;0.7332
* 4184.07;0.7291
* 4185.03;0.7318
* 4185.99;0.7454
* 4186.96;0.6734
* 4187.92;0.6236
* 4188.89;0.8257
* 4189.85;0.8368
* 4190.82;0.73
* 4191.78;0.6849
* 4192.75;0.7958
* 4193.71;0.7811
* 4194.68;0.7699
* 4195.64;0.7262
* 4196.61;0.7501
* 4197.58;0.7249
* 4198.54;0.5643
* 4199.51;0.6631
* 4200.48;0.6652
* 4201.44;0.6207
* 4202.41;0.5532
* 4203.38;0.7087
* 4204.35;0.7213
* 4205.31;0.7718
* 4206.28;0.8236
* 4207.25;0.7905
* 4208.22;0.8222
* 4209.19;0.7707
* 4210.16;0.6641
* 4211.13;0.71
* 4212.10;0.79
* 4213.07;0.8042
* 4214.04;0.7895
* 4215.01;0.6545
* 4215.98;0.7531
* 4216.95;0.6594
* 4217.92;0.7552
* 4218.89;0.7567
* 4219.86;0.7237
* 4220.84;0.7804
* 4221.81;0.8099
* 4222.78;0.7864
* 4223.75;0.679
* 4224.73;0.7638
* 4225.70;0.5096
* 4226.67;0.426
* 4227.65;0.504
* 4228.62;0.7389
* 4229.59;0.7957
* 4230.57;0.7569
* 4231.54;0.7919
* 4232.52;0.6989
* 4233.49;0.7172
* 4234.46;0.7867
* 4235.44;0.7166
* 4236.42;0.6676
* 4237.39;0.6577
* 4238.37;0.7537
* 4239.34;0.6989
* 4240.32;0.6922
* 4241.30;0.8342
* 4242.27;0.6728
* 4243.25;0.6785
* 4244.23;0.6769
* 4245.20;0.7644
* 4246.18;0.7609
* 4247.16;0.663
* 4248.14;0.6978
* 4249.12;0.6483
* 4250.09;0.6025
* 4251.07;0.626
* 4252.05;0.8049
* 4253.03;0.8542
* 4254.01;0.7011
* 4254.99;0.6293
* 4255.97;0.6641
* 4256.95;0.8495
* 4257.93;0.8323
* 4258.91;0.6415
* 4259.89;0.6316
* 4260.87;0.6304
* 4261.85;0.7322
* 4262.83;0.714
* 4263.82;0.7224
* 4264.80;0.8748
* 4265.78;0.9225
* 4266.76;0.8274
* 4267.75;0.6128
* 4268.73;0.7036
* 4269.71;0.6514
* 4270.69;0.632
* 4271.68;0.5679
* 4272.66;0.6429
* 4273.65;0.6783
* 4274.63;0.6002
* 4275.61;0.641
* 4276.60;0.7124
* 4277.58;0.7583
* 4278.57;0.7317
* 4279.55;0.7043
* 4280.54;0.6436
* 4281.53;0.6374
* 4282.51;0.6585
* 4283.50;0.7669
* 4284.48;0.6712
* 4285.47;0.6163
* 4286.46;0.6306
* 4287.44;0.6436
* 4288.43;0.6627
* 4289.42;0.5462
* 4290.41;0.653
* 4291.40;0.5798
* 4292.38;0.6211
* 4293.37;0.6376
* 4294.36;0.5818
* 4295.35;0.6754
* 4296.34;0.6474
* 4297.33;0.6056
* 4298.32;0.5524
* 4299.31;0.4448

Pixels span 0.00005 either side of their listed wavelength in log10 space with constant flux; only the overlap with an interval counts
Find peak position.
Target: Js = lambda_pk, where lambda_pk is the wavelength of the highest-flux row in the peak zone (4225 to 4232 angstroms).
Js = 4229.59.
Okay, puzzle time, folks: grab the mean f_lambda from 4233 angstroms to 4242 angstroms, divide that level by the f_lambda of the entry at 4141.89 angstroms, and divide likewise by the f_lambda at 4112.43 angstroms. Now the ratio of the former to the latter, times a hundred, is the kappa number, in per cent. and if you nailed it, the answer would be 99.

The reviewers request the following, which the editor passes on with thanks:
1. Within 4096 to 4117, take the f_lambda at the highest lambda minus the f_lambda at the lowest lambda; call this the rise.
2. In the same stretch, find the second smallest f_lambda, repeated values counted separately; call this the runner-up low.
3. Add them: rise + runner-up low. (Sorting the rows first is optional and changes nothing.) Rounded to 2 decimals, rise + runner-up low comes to 0.58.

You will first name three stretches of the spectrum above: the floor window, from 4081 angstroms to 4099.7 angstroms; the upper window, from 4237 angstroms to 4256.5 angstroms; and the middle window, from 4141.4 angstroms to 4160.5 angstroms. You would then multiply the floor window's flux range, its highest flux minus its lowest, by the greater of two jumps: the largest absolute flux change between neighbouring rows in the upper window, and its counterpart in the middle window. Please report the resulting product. 0.055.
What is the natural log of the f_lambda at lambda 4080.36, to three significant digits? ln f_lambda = -0.249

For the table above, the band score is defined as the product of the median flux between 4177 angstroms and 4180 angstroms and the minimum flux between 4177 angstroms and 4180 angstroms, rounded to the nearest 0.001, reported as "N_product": 0.452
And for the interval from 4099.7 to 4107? 0.274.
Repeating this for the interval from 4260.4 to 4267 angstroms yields 0.462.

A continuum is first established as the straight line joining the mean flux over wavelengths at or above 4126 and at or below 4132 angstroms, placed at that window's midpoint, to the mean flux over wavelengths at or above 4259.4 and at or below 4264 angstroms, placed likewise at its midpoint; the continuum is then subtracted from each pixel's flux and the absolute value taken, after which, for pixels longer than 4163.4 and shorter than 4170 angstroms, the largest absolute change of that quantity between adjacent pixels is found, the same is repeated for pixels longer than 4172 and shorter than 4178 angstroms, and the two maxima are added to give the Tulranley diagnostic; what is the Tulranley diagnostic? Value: 0.17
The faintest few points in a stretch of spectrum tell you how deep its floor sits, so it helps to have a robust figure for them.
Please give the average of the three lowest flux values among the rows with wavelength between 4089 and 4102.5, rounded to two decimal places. 0.53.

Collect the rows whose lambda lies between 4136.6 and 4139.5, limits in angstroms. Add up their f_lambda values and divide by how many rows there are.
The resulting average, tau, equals 0.77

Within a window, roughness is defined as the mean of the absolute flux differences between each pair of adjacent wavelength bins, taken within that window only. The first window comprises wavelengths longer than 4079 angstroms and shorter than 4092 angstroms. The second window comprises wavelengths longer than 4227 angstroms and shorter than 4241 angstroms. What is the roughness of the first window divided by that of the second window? 1.18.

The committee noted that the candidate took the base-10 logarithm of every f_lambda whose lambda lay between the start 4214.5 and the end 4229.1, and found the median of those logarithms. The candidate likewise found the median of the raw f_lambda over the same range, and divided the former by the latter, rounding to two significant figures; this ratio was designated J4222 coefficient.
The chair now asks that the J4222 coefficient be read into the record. -0.18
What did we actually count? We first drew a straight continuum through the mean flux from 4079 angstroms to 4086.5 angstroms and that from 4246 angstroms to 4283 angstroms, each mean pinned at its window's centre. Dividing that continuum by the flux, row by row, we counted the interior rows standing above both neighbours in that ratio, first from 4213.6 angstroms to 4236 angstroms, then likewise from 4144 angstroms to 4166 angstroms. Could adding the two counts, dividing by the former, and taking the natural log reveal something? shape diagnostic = 0.619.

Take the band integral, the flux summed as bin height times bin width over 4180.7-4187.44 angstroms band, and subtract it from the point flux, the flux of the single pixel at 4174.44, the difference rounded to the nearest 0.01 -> -4.22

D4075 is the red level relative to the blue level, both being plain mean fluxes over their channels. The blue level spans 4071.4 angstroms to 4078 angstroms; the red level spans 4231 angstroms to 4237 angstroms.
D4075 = 1.03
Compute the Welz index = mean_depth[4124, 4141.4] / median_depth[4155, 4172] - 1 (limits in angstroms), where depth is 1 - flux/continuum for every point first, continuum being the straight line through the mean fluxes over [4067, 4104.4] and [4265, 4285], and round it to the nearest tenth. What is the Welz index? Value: -0.4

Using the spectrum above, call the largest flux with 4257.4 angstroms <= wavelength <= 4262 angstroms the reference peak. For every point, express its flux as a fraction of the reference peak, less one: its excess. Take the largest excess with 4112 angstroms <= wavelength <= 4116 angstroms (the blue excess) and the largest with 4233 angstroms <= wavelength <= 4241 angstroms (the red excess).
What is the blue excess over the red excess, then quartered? -0.20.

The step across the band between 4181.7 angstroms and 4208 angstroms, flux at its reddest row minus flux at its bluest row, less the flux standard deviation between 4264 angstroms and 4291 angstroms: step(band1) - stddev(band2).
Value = 0.02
